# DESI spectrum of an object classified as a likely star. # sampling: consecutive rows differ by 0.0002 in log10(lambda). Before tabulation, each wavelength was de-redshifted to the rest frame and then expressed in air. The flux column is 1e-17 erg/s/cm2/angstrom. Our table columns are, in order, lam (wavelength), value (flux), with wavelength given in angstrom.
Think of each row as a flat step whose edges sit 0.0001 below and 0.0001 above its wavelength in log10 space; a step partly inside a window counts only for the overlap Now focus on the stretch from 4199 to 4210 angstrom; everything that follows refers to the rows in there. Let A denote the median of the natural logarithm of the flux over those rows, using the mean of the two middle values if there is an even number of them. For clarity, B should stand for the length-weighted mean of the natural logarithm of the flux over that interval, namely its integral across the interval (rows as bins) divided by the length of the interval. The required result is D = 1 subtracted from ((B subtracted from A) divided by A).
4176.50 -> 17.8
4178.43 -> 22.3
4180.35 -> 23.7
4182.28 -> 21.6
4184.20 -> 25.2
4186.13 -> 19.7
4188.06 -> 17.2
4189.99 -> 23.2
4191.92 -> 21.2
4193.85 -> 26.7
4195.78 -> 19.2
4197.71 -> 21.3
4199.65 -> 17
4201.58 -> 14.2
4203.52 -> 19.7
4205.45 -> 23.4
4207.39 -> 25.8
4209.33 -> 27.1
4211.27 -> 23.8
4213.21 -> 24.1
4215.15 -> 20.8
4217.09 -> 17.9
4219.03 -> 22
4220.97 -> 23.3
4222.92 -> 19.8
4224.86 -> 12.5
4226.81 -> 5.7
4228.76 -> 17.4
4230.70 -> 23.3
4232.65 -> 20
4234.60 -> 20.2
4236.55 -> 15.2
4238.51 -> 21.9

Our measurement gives -0.99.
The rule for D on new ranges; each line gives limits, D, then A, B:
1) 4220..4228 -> -0.95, 2.76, 2.60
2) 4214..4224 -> -1.00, 3.03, 3.03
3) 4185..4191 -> -1.00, 2.98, 2.99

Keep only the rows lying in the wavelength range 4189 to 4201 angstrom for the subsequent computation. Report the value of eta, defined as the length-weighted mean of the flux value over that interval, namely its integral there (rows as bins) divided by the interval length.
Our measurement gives 21.2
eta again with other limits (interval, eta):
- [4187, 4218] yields 21.4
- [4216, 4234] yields 18.1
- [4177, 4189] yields 21.5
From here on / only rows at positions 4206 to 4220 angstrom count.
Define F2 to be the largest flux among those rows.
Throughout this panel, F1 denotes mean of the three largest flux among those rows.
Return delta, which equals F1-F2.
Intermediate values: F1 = 25.7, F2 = 27.1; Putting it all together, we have -1.4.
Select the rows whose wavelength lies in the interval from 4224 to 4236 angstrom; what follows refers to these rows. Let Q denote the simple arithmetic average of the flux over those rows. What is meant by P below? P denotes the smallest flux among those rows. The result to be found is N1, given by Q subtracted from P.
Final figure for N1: -11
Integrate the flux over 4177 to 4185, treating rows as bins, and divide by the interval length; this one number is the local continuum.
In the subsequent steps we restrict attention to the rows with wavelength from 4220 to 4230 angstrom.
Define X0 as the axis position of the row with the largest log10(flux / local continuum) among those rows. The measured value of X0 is 4220.97 angstrom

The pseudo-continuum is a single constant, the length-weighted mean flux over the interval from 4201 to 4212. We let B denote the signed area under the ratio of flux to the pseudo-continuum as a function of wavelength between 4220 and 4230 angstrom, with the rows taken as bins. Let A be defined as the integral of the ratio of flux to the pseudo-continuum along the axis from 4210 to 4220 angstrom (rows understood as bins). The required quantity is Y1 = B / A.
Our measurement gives 0.73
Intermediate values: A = 9.7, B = 7.1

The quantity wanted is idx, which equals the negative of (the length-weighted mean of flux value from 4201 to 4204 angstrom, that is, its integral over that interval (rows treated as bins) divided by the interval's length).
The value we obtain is -17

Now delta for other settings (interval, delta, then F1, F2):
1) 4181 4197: -1.7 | 25.0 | 26.7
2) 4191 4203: -3.6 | 23.1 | 26.7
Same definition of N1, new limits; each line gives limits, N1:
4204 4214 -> -1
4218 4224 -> -2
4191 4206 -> -6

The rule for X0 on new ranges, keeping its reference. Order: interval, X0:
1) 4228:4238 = 4230.70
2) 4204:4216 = 4209.33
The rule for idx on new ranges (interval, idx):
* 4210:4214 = -24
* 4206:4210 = -26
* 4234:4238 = -18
